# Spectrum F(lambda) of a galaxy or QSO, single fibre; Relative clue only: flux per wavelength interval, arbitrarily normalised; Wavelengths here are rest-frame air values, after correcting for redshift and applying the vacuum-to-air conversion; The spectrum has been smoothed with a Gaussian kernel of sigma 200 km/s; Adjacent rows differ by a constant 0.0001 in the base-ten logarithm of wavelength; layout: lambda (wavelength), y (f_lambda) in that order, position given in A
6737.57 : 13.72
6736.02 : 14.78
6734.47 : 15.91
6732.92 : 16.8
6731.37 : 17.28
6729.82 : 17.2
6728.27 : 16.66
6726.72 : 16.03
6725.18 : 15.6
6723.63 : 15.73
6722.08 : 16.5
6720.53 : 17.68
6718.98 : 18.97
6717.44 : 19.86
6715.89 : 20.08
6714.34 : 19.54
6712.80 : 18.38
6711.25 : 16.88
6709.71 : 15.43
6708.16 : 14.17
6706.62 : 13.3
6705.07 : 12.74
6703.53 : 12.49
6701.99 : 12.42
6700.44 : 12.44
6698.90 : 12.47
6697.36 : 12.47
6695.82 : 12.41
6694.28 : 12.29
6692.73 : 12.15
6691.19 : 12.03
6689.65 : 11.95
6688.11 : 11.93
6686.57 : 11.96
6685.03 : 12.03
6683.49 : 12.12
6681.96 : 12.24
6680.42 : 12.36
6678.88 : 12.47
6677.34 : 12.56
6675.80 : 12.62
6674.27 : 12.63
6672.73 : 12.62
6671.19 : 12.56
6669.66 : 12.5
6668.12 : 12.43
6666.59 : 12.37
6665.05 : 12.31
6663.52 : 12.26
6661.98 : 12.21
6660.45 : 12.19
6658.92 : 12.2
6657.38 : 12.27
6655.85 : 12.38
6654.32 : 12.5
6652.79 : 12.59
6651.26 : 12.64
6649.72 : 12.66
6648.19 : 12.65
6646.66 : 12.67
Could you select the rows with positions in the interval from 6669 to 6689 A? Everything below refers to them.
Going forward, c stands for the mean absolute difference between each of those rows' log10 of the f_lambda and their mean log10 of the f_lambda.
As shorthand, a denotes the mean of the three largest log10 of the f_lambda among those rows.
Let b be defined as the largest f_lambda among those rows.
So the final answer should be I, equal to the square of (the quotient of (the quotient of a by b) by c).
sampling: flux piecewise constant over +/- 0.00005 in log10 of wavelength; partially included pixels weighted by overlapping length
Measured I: 116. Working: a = 1.10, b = 12.63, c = 0.008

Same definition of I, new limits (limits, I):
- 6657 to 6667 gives 2457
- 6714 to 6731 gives 3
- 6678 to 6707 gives 99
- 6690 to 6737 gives 1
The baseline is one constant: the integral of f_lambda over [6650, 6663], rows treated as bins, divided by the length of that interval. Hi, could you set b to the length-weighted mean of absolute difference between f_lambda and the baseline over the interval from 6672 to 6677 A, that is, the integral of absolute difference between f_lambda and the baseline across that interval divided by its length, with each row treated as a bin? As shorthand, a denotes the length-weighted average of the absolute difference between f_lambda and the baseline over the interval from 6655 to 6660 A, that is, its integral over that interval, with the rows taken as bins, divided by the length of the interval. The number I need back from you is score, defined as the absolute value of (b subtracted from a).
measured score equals 0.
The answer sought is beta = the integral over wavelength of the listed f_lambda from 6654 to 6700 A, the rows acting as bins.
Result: 567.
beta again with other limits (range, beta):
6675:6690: 184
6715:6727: 212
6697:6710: 169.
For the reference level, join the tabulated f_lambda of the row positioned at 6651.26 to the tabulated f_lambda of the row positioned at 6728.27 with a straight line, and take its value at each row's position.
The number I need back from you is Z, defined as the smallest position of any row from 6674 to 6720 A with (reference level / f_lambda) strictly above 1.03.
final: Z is 6674.27 A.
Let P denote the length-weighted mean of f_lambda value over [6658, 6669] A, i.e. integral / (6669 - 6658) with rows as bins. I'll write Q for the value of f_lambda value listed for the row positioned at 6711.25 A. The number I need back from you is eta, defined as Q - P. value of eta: 5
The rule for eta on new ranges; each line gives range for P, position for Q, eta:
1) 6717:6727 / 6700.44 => -5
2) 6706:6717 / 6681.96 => -5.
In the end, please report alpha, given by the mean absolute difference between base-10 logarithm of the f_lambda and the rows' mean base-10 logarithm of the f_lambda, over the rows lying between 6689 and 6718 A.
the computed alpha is 0.071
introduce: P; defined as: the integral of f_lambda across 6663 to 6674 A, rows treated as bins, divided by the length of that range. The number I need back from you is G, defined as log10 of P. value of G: 1.10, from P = 12.4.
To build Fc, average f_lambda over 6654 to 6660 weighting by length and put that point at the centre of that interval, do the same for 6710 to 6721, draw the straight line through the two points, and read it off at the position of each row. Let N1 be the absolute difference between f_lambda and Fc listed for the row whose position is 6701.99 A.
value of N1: 5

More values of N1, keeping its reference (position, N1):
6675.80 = 2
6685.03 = 3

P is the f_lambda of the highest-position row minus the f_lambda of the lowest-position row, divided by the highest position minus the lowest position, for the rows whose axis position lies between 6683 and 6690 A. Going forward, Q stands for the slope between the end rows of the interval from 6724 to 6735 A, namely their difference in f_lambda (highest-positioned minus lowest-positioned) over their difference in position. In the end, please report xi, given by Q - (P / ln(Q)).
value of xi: 0.03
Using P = -0.03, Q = 0.033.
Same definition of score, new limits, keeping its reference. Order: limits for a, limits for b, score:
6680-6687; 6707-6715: 4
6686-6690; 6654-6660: 0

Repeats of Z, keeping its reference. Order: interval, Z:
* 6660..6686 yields 6660.45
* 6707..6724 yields 6708.16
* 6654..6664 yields 6655.85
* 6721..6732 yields 6723.63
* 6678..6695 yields 6678.88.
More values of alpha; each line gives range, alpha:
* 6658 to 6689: 0.006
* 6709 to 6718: 0.036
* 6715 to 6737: 0.031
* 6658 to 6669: 0.003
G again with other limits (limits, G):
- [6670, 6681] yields 1.10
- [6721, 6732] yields 1.22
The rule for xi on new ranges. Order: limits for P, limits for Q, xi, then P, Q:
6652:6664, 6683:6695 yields 0.01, -0.03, 0.016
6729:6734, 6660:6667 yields -0.01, -0.13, 0.029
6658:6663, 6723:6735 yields 0.02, 0.00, 0.017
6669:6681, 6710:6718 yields 0.46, -0.01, 0.481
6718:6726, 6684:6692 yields 0.00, -0.54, 0.000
